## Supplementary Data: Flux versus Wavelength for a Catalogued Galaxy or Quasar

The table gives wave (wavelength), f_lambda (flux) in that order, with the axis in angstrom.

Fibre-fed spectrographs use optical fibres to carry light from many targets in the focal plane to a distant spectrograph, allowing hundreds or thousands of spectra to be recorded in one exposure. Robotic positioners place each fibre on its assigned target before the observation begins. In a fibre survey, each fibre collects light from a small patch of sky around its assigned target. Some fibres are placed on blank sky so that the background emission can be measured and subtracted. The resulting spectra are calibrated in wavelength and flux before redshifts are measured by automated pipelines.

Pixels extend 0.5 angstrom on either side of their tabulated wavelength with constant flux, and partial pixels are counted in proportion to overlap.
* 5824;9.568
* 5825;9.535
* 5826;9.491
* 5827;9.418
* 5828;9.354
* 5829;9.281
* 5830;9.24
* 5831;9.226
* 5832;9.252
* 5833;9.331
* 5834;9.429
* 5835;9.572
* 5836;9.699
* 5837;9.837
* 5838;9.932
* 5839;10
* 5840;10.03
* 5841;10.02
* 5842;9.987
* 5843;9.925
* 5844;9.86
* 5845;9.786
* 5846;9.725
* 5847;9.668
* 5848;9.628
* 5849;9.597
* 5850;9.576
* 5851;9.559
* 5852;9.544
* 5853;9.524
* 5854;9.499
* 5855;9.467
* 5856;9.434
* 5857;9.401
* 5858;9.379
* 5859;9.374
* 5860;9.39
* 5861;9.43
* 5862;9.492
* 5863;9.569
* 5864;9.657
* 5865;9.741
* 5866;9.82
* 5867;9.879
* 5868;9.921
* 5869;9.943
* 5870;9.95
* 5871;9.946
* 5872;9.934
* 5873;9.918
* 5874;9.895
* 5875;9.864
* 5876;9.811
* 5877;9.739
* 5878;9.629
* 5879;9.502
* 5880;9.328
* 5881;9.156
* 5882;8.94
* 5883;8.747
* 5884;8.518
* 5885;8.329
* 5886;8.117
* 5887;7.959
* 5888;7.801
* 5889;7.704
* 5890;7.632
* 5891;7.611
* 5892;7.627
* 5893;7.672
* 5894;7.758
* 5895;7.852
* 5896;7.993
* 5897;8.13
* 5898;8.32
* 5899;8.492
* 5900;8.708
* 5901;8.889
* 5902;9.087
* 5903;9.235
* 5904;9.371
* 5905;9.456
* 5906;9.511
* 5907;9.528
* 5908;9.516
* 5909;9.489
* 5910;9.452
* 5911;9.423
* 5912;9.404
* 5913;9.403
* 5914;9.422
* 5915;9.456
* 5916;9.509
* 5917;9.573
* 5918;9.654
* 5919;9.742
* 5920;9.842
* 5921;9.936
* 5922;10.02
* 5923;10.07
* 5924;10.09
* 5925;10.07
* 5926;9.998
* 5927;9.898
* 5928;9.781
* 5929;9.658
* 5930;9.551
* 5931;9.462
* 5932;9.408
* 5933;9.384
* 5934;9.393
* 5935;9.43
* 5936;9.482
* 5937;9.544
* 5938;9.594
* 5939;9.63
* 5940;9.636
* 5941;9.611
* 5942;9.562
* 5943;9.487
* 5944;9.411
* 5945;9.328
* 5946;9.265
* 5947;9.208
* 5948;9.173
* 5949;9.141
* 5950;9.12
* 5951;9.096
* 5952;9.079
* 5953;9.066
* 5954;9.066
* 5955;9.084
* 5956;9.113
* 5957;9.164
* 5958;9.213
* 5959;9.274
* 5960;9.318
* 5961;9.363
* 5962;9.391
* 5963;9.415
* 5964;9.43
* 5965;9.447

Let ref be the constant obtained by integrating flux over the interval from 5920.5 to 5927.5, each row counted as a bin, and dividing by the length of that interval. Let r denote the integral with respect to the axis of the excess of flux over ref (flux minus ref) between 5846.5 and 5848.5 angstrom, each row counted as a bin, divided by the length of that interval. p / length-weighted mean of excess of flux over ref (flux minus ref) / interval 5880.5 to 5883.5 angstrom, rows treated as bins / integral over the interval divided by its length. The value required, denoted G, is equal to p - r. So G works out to -0.7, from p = -1.1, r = -0.36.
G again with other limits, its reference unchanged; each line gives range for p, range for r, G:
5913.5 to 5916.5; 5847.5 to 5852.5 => -0.1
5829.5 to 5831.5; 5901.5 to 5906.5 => -0.1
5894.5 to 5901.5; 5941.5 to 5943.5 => -1.2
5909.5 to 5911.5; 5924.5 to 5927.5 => -0.6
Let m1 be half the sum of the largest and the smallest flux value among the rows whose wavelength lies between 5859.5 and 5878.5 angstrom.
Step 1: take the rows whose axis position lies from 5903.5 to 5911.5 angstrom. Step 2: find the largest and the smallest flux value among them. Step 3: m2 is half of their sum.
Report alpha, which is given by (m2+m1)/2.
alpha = 9.6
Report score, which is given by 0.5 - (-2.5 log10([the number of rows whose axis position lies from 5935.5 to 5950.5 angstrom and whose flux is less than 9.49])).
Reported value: 2.89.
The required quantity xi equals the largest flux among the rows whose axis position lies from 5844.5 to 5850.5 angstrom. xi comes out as 9.786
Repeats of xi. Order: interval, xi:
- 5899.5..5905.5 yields 9.456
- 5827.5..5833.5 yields 9.354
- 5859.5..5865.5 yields 9.741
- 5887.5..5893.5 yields 7.801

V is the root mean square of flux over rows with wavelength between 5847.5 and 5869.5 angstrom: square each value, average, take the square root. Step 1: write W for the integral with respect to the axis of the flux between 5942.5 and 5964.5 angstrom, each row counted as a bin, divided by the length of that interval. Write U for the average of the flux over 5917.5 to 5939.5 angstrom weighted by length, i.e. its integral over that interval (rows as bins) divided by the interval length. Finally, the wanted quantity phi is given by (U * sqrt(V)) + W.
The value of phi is 39.3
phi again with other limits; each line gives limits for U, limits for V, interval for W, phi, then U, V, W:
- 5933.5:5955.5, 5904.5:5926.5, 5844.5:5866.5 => 38.6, 9.3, 9.67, 9.56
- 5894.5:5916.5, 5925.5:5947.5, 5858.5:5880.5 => 37.7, 9.1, 9.53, 9.72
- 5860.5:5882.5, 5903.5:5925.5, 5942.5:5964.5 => 39.3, 9.7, 9.64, 9.24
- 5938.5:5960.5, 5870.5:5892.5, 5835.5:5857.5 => 37.4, 9.3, 8.94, 9.71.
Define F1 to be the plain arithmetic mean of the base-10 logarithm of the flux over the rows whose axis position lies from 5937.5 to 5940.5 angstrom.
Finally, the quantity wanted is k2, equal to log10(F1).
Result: -0.0074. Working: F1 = 0.983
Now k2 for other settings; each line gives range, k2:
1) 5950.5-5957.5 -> -0.0183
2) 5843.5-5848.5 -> -0.0051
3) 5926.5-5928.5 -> -0.0031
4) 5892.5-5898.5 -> -0.0456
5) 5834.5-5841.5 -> -0.0025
